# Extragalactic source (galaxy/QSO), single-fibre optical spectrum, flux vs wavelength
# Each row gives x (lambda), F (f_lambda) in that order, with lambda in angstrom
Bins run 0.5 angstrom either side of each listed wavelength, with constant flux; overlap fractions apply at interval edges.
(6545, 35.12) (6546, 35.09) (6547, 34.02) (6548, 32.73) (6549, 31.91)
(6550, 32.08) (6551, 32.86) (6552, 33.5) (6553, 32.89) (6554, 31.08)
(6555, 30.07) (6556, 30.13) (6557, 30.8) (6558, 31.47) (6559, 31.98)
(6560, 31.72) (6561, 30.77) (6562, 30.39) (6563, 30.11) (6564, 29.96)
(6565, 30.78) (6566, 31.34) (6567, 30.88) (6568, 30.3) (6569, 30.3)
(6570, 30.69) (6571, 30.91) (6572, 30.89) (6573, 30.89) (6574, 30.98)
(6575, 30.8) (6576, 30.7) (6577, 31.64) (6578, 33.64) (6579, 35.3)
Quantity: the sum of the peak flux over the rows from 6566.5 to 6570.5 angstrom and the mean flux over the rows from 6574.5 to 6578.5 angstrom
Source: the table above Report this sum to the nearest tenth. 62.6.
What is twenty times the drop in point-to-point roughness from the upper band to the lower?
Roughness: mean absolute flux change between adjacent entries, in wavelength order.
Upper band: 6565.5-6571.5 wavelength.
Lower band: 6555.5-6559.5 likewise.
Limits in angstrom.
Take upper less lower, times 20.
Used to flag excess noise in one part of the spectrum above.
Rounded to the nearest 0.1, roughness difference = -5.7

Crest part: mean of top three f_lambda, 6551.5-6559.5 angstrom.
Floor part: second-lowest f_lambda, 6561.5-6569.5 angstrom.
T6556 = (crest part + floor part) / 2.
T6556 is 31.45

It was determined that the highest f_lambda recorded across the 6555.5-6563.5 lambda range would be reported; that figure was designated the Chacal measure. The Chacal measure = 31.98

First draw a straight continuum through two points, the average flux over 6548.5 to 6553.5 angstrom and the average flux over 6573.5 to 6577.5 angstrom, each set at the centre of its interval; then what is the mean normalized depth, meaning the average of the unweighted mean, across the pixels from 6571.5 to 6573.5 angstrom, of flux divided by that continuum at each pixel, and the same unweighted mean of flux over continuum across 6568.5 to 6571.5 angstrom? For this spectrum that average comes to 0.982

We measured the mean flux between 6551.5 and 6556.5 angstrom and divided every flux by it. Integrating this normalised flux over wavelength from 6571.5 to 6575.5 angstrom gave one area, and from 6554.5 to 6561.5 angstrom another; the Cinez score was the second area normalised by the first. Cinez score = 1.8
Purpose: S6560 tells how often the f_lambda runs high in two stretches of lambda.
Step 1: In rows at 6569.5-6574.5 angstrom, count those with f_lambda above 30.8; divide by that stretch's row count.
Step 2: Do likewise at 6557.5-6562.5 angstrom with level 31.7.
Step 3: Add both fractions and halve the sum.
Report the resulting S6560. 0.60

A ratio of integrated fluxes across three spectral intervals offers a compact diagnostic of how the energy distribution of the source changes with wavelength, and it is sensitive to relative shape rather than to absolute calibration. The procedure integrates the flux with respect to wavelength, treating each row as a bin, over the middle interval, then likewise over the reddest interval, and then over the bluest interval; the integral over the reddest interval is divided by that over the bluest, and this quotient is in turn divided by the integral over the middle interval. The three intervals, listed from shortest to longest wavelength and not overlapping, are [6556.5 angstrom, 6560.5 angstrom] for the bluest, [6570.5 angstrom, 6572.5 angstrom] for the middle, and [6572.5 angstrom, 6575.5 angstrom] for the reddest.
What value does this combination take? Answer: 0.012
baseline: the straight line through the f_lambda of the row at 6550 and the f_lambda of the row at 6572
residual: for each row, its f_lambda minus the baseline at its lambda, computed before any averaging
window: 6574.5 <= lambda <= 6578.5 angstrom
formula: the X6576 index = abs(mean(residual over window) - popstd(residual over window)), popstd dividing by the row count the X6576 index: 0.2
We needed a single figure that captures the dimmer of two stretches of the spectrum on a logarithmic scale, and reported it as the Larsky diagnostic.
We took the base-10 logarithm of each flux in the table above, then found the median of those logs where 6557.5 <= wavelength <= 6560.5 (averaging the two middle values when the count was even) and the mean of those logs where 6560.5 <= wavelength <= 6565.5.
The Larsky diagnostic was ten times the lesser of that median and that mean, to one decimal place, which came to 14.8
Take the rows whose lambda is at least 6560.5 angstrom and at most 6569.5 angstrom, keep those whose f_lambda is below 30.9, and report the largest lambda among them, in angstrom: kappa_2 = 6569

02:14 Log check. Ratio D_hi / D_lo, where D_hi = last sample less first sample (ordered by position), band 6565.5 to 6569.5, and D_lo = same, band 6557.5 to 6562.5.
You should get 1.0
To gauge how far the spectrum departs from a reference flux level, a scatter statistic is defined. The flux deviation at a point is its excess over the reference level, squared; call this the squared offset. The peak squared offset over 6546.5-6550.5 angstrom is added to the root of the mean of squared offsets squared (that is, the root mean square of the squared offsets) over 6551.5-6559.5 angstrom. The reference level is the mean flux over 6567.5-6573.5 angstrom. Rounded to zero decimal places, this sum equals 15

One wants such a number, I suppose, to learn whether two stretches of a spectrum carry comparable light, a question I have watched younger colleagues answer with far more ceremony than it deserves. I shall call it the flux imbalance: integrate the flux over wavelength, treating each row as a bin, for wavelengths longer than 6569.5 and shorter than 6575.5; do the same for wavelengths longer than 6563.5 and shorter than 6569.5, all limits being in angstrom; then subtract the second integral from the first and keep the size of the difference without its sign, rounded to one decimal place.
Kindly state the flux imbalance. 1.6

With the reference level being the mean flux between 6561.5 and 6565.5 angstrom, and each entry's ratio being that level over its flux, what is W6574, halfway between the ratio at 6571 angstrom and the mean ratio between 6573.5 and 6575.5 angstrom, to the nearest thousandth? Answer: 0.981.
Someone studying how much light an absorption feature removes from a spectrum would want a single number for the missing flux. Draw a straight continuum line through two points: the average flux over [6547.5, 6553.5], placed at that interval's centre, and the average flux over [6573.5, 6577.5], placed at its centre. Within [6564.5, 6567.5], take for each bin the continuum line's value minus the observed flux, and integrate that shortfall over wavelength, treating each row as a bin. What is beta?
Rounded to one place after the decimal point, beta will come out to 2.0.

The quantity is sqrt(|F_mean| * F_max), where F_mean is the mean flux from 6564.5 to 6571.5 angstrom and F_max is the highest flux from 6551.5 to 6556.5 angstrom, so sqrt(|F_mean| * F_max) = 32.1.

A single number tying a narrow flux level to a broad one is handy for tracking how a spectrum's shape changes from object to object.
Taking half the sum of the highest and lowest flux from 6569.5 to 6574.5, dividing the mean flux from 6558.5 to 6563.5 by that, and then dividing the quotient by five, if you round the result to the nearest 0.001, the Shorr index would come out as 0.201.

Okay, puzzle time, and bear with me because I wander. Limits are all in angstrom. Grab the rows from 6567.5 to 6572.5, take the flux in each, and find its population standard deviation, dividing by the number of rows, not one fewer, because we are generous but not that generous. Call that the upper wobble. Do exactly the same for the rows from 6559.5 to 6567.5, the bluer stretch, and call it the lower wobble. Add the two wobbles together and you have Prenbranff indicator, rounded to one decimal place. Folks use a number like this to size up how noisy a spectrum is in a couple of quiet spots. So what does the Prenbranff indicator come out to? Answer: 0.8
